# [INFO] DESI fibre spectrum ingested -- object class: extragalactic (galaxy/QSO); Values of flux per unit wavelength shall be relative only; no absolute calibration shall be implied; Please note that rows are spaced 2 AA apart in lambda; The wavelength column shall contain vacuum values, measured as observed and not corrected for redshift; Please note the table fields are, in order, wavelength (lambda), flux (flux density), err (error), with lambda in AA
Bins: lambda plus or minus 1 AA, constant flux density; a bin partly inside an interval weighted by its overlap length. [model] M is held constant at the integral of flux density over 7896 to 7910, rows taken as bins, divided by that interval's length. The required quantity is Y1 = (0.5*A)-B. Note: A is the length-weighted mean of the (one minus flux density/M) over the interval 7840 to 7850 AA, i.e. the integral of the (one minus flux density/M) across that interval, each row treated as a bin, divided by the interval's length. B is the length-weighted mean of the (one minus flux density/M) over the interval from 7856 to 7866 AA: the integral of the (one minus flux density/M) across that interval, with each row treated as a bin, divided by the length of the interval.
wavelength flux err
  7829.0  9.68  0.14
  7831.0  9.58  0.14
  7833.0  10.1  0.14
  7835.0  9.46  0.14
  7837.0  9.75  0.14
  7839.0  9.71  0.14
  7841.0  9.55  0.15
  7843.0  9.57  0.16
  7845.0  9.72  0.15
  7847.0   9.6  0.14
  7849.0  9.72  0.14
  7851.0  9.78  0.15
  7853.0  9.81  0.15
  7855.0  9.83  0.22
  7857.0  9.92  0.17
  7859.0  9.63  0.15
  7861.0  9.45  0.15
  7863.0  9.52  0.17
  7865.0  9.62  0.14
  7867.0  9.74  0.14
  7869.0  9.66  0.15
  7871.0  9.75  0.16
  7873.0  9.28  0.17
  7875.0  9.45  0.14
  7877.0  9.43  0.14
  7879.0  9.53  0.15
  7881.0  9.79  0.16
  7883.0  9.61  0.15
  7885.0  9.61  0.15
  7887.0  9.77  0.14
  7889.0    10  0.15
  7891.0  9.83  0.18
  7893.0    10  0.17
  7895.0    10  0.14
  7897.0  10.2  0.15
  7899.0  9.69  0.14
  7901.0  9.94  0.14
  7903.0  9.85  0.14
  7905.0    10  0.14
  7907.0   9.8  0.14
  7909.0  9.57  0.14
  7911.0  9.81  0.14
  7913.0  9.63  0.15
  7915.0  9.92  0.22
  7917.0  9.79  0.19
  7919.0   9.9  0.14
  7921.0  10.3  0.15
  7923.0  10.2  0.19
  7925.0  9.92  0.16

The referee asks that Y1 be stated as -0.012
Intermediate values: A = 0.024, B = 0.024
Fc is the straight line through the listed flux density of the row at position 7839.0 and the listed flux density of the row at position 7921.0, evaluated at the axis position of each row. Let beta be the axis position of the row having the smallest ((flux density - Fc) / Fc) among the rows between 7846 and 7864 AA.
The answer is 7861.0 AA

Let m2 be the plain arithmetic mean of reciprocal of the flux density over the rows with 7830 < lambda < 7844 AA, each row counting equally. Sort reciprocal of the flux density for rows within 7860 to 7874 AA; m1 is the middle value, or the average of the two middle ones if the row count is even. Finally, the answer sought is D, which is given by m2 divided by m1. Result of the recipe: 0.99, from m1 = 0.104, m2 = 0.103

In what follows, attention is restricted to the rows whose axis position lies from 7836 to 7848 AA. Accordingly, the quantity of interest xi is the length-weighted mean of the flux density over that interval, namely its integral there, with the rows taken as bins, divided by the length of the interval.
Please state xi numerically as 9.65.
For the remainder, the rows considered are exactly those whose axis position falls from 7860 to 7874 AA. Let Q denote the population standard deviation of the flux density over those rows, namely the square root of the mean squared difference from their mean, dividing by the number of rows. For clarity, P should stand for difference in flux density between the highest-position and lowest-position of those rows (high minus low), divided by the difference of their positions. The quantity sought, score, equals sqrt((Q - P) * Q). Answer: 0.16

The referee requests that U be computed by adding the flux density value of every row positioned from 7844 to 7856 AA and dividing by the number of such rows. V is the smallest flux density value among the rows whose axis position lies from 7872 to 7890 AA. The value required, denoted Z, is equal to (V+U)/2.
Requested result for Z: 9.51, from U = 9.74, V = 9.28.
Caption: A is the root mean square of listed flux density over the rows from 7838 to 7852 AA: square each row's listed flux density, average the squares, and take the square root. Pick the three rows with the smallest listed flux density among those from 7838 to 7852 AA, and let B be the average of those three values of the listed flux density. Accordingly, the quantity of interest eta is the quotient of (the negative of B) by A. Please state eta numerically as -0.991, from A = 9.66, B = 9.57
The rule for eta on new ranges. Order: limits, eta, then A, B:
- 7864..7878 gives -0.982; 9.56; 9.39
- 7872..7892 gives -0.975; 9.63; 9.39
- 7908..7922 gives -0.981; 9.85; 9.66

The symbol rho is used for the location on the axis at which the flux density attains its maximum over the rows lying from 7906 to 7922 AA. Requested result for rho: 7921.0 AA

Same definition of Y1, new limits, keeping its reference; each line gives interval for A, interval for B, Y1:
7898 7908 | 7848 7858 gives -0.005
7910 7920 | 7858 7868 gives -0.025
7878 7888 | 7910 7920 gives 0.005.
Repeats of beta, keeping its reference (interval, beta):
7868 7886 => 7873.0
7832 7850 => 7835.0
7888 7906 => 7899.0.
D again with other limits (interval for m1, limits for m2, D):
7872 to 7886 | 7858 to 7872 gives 0.99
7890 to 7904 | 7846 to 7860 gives 1.02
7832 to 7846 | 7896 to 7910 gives 0.98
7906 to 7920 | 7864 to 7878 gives 1.03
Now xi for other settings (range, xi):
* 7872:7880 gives 9.42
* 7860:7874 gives 9.57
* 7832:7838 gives 9.77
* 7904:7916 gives 9.79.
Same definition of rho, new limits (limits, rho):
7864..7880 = 7871.0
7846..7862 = 7857.0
